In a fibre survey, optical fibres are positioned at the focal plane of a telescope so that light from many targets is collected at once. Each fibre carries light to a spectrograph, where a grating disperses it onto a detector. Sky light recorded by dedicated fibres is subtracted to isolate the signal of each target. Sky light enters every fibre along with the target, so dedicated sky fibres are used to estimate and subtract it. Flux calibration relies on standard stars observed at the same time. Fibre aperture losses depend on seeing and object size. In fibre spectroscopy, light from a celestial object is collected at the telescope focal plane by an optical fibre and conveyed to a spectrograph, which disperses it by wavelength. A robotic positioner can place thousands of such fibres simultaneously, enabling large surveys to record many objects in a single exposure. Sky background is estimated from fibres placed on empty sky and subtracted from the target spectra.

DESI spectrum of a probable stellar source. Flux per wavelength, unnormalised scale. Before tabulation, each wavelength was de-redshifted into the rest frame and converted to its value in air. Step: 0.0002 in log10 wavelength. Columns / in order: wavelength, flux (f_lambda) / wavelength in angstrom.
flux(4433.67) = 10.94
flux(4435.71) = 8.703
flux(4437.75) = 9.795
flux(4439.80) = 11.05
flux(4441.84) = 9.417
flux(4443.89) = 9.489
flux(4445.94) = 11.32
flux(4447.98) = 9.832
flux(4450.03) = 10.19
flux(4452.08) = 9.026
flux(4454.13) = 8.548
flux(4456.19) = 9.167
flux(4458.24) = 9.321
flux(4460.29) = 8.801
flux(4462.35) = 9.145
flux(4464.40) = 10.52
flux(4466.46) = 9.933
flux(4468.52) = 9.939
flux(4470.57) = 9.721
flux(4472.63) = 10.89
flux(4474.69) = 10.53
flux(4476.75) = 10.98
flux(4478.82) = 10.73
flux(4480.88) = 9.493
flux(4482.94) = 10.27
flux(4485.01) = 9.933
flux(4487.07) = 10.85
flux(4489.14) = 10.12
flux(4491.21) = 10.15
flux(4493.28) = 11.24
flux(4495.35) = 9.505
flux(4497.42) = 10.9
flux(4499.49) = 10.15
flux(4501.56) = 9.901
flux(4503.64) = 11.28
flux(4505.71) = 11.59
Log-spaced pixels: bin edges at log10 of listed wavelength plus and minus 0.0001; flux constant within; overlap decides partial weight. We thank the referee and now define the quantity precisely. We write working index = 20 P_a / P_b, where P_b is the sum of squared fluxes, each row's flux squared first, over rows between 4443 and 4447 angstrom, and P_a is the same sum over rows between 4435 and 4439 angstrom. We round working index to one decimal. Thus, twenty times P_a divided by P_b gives 15.7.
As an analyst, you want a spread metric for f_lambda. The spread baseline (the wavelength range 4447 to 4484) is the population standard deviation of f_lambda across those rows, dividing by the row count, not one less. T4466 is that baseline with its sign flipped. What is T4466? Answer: -0.72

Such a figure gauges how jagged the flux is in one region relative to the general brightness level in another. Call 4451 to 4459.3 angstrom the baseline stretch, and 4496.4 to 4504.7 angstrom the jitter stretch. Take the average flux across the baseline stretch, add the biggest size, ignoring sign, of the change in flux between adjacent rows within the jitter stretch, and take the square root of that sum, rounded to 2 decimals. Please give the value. 3.22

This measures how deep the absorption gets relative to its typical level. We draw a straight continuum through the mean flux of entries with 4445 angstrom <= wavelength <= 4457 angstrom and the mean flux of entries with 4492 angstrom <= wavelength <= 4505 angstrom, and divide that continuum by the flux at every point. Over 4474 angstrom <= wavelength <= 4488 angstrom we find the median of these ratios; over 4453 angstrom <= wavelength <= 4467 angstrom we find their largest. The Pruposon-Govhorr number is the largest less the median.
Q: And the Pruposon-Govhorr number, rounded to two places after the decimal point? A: 0.18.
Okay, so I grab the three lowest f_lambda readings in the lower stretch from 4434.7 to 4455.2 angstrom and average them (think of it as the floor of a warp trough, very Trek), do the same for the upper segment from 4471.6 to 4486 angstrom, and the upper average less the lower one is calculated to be 1.1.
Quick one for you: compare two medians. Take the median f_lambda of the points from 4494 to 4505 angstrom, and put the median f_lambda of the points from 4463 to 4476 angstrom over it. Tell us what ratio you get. 1.01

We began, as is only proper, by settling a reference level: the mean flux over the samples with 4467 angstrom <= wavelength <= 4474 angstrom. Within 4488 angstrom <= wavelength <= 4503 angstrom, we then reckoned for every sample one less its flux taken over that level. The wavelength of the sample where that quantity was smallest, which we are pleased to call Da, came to 4493.28 angstrom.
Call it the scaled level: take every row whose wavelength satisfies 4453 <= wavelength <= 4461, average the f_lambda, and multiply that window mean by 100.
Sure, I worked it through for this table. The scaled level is 896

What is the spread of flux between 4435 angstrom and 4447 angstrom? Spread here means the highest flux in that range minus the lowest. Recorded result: 2.62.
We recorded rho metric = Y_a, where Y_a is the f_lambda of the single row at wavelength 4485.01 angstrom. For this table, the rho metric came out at 9.933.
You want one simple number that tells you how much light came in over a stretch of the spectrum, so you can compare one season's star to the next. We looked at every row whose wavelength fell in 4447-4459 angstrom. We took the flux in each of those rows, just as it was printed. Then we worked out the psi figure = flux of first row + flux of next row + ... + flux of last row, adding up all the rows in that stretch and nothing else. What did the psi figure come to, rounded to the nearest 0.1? 56.1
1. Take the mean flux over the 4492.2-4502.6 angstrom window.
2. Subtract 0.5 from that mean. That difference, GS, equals 9.84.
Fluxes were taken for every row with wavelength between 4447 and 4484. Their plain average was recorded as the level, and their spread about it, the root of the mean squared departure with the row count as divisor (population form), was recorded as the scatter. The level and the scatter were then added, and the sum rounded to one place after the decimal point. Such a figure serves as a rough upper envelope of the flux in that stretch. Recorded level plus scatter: 10.6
